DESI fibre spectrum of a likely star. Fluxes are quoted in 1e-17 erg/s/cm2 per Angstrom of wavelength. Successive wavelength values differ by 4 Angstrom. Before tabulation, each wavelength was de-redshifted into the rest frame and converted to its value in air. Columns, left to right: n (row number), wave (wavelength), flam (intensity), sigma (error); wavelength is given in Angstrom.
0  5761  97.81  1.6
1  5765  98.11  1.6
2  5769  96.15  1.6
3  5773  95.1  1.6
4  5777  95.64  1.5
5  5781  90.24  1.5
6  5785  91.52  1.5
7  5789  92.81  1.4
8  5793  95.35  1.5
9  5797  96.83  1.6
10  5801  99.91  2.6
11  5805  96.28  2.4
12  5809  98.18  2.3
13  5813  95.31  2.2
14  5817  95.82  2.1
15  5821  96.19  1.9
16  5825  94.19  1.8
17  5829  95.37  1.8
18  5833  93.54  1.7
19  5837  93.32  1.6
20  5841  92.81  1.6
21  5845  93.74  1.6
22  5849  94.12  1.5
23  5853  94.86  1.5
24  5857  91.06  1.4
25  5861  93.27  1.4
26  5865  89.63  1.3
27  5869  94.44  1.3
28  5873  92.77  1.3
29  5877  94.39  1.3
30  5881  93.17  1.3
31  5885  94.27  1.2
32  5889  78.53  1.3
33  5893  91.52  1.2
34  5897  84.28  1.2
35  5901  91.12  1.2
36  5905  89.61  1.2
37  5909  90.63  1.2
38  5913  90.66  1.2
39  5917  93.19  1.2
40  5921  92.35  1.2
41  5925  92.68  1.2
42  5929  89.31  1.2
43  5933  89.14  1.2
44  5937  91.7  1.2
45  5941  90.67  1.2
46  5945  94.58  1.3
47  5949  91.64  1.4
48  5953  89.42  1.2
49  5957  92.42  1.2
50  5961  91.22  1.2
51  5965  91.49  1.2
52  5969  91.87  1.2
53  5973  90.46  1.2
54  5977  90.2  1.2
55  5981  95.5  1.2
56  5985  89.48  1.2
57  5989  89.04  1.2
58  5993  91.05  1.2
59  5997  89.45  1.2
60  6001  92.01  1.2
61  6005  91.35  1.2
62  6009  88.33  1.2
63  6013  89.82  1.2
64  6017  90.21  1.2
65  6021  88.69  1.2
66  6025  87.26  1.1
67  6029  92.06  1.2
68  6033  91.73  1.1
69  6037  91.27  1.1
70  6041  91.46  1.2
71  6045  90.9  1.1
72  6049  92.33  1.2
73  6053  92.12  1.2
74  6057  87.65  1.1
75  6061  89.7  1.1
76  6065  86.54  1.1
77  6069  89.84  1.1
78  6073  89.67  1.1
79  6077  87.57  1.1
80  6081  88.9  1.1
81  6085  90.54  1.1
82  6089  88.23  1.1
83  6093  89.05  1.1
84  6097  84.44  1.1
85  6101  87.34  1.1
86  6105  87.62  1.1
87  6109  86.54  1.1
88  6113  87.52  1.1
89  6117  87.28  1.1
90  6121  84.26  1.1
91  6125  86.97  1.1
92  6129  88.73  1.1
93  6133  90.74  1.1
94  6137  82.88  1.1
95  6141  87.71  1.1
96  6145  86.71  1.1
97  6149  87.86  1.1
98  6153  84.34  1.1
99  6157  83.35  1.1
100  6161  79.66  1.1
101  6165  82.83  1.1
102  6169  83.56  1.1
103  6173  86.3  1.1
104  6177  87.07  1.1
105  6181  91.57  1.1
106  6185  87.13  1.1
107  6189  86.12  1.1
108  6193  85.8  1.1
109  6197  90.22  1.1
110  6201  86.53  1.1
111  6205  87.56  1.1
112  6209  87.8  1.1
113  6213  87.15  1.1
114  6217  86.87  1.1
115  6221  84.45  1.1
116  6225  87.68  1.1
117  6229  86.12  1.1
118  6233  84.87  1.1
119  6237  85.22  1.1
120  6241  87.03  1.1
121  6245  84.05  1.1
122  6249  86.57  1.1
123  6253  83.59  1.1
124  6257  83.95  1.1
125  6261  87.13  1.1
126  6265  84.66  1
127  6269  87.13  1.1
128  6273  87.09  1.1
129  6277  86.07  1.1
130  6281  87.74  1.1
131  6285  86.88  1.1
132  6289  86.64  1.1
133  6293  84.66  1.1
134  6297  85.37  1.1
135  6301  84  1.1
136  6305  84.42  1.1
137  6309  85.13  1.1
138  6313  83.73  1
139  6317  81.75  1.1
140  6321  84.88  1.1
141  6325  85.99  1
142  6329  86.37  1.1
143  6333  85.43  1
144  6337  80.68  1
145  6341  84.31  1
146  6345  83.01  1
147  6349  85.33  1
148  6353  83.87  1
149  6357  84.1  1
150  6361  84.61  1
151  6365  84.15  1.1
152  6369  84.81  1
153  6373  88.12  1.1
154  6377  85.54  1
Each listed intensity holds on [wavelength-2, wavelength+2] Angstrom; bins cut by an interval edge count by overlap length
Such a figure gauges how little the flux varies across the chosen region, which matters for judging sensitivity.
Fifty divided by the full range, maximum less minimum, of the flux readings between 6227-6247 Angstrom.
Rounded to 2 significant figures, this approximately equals 17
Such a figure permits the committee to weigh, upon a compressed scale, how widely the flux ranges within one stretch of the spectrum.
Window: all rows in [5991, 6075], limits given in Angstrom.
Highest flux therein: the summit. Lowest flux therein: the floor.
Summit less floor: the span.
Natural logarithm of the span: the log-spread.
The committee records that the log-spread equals 1.76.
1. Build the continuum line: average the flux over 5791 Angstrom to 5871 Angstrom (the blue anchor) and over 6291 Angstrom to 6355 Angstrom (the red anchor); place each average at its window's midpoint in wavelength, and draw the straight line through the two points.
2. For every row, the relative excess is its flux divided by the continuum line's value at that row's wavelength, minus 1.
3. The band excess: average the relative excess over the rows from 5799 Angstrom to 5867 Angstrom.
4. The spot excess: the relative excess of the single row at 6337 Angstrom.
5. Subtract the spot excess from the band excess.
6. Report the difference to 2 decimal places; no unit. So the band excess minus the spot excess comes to 0.04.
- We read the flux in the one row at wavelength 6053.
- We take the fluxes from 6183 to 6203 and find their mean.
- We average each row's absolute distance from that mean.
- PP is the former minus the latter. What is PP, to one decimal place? 90.9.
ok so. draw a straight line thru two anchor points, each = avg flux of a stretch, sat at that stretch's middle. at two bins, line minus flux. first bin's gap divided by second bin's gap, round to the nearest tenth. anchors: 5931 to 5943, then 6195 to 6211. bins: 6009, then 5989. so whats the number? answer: 1.5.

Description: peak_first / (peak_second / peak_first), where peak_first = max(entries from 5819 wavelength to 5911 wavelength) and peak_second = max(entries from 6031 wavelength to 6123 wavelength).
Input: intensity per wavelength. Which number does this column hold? 100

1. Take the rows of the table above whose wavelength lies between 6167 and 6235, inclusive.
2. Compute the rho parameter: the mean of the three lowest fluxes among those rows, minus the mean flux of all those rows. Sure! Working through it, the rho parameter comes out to -2.6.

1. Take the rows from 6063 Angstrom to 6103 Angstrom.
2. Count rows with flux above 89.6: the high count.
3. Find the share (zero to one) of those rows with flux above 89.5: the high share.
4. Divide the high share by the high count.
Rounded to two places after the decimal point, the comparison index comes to 0.10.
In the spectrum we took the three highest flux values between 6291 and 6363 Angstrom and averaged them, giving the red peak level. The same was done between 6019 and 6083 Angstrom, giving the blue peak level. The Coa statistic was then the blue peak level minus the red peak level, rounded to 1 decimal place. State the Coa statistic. 6.2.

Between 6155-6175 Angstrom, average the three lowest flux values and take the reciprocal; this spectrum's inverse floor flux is 0.0122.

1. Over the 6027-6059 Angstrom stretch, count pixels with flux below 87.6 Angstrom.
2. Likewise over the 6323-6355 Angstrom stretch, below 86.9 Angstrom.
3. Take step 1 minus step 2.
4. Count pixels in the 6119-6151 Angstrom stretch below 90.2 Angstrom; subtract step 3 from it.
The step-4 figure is 15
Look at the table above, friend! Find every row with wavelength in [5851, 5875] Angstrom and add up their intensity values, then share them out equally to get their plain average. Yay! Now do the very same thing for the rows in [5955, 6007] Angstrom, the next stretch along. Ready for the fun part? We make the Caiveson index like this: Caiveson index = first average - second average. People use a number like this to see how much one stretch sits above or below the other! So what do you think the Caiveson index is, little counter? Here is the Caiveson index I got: 1.5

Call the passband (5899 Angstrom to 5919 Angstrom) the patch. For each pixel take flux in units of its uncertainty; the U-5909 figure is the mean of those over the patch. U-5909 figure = 75.9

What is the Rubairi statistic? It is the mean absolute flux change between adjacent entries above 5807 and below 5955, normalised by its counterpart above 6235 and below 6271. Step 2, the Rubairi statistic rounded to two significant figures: 1.1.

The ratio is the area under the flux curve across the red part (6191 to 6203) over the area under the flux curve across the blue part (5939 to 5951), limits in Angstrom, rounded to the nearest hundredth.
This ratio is 0.95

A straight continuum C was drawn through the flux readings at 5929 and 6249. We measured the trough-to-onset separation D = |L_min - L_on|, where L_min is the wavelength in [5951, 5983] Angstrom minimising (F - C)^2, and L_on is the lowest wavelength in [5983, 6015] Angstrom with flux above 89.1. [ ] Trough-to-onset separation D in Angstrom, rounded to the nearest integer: 32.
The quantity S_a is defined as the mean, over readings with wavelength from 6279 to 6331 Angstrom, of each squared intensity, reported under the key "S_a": 7261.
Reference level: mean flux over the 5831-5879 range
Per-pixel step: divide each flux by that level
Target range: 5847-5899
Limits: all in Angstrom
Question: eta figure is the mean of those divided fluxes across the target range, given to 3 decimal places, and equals 0.980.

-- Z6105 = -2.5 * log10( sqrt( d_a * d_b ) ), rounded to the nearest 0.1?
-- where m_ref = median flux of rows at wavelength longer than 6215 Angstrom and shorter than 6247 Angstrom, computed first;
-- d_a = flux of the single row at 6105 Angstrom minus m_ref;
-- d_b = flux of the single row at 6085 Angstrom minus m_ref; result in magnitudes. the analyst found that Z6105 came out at -1.2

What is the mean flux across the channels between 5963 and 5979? 91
